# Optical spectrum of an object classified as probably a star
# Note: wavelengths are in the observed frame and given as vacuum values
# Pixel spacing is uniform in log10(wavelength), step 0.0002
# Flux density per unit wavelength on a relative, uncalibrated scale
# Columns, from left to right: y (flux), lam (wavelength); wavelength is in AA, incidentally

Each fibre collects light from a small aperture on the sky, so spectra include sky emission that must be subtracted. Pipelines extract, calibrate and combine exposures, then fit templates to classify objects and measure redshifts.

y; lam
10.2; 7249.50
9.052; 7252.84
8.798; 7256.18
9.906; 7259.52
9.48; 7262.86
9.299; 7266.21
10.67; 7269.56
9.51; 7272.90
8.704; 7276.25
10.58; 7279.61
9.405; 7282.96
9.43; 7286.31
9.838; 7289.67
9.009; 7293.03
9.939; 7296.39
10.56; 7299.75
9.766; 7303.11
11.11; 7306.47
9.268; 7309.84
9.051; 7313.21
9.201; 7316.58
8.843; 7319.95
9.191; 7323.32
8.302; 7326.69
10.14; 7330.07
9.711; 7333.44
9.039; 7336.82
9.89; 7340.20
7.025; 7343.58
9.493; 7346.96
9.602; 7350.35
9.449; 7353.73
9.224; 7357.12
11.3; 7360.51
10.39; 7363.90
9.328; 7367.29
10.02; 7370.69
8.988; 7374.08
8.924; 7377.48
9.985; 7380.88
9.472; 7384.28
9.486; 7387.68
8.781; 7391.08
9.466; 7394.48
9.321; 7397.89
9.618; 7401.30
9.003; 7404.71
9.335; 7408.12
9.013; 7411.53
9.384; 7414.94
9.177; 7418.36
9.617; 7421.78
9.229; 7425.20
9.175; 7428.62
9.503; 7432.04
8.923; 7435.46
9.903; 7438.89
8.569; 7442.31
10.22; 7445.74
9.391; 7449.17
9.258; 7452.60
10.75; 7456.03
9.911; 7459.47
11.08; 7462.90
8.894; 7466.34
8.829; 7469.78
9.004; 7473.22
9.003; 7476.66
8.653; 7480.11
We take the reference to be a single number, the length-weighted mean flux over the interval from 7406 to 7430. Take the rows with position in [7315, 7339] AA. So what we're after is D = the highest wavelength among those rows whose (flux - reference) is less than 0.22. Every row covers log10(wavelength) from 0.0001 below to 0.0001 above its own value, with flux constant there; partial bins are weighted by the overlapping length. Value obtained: 7336.82 AA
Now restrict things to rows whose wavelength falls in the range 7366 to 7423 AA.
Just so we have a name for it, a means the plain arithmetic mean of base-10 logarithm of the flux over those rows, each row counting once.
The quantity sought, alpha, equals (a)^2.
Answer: 0.942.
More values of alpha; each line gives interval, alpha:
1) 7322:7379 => 0.944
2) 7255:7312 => 0.974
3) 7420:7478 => 0.953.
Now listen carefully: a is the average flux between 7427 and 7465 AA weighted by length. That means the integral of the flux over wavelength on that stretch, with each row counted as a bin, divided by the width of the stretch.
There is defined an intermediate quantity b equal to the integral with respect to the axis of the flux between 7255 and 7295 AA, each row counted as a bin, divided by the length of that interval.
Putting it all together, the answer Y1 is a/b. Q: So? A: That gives 1.01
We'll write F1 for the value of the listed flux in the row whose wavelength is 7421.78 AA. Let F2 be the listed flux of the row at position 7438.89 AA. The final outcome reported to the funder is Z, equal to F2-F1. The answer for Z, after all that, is 0.3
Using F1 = 9.617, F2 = 9.903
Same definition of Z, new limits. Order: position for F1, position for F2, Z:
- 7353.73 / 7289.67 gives 0.4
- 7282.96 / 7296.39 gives 0.5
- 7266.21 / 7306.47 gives 1.8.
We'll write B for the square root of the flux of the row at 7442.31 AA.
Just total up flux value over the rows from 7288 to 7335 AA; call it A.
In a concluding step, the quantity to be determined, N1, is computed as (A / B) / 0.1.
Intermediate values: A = 134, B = 2.93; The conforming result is 458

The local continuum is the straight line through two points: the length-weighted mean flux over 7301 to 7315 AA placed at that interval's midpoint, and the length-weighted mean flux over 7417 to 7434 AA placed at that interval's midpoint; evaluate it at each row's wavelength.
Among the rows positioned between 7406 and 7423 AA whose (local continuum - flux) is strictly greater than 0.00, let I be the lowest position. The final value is 7408.12 AA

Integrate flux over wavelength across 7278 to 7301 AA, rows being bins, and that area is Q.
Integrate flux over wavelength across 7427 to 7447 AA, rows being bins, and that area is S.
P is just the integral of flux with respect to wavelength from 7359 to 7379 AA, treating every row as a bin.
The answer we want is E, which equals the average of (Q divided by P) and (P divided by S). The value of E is 1.10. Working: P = 196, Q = 226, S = 187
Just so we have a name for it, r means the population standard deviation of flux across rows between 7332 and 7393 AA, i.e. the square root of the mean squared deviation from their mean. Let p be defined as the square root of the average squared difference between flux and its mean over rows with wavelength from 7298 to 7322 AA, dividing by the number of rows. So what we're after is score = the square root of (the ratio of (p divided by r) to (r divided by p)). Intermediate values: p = 0.79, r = 0.83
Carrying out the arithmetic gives 1.0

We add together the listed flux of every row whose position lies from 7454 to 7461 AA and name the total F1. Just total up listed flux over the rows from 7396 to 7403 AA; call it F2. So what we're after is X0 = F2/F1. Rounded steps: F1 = 20.7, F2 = 18.9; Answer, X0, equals 0.92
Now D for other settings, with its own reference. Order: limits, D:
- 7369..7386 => 7384.28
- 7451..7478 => 7476.66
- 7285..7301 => 7293.03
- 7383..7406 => 7404.71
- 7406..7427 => 7425.20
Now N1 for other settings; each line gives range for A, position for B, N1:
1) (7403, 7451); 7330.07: 410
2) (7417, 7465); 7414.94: 440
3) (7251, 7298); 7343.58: 504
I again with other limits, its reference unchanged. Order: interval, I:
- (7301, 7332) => 7303.11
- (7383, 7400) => 7384.28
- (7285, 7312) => 7286.31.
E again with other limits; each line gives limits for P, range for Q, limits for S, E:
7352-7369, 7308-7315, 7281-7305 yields 0.55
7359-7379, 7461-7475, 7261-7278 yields 0.94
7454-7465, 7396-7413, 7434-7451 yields 1.04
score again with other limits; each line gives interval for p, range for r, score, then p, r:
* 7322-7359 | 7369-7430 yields 2.5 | 0.83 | 0.33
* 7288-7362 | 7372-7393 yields 2.1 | 0.88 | 0.42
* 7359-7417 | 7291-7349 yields 0.7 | 0.61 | 0.88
